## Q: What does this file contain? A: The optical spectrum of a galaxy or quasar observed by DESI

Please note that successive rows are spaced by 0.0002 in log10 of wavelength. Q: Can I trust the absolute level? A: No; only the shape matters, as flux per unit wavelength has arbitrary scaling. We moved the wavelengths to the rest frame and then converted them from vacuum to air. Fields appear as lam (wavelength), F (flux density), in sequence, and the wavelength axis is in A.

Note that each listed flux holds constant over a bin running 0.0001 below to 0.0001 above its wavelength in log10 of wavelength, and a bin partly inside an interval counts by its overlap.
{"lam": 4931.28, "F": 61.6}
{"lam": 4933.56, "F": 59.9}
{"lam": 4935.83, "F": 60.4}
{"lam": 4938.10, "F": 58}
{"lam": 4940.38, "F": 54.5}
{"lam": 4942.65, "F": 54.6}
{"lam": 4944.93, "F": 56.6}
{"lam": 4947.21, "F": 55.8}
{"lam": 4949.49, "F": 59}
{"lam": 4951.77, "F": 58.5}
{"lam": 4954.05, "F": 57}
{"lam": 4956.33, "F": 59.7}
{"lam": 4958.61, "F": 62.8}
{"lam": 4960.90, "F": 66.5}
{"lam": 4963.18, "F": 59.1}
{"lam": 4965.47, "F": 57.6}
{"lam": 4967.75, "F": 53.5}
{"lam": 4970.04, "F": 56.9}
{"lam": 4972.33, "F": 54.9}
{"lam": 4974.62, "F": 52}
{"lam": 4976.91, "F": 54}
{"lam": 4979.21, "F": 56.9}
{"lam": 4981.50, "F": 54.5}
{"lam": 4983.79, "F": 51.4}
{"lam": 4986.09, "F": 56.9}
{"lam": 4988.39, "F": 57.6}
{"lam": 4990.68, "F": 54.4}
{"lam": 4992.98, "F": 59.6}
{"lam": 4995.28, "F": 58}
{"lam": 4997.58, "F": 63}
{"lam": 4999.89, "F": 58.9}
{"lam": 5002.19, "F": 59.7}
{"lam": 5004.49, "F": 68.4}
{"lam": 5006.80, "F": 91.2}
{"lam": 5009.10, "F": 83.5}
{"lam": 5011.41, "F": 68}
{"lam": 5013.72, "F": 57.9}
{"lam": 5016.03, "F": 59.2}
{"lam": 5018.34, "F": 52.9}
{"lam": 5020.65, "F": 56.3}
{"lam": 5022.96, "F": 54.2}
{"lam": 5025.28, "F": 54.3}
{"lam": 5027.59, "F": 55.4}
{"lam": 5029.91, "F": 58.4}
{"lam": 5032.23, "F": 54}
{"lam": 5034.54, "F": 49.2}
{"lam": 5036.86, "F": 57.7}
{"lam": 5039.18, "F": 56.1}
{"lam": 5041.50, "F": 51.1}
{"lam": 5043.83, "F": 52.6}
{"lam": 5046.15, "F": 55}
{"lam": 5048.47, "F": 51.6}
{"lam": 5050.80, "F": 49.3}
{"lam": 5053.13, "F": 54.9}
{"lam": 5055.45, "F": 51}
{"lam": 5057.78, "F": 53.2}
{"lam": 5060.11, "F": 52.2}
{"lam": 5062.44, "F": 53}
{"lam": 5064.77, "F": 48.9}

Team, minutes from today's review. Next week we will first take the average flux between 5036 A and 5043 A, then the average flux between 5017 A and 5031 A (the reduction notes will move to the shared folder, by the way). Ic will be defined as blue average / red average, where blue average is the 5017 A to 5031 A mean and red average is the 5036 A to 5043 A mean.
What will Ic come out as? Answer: 1.01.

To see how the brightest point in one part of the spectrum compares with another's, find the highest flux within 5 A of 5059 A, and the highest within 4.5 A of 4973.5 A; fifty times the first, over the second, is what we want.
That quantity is 46.7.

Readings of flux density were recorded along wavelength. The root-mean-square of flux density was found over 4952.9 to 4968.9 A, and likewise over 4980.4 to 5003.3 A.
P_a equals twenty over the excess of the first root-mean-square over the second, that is 10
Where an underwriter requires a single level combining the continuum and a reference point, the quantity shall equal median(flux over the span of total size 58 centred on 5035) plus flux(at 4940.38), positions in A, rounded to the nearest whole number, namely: 109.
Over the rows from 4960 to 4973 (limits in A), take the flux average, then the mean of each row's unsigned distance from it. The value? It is 3.1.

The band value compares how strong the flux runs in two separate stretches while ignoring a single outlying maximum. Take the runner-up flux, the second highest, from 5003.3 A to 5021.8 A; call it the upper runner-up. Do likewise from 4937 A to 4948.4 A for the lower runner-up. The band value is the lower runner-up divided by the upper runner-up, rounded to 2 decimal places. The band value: 0.68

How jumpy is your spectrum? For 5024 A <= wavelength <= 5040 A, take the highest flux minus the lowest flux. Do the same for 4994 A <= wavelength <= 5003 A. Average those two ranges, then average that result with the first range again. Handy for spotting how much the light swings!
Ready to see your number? 8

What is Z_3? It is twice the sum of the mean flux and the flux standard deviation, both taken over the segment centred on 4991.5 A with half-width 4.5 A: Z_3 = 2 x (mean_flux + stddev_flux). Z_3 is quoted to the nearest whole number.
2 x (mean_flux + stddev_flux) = 119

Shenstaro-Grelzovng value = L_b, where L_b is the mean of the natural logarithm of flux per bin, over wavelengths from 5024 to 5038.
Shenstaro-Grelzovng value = 4.00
